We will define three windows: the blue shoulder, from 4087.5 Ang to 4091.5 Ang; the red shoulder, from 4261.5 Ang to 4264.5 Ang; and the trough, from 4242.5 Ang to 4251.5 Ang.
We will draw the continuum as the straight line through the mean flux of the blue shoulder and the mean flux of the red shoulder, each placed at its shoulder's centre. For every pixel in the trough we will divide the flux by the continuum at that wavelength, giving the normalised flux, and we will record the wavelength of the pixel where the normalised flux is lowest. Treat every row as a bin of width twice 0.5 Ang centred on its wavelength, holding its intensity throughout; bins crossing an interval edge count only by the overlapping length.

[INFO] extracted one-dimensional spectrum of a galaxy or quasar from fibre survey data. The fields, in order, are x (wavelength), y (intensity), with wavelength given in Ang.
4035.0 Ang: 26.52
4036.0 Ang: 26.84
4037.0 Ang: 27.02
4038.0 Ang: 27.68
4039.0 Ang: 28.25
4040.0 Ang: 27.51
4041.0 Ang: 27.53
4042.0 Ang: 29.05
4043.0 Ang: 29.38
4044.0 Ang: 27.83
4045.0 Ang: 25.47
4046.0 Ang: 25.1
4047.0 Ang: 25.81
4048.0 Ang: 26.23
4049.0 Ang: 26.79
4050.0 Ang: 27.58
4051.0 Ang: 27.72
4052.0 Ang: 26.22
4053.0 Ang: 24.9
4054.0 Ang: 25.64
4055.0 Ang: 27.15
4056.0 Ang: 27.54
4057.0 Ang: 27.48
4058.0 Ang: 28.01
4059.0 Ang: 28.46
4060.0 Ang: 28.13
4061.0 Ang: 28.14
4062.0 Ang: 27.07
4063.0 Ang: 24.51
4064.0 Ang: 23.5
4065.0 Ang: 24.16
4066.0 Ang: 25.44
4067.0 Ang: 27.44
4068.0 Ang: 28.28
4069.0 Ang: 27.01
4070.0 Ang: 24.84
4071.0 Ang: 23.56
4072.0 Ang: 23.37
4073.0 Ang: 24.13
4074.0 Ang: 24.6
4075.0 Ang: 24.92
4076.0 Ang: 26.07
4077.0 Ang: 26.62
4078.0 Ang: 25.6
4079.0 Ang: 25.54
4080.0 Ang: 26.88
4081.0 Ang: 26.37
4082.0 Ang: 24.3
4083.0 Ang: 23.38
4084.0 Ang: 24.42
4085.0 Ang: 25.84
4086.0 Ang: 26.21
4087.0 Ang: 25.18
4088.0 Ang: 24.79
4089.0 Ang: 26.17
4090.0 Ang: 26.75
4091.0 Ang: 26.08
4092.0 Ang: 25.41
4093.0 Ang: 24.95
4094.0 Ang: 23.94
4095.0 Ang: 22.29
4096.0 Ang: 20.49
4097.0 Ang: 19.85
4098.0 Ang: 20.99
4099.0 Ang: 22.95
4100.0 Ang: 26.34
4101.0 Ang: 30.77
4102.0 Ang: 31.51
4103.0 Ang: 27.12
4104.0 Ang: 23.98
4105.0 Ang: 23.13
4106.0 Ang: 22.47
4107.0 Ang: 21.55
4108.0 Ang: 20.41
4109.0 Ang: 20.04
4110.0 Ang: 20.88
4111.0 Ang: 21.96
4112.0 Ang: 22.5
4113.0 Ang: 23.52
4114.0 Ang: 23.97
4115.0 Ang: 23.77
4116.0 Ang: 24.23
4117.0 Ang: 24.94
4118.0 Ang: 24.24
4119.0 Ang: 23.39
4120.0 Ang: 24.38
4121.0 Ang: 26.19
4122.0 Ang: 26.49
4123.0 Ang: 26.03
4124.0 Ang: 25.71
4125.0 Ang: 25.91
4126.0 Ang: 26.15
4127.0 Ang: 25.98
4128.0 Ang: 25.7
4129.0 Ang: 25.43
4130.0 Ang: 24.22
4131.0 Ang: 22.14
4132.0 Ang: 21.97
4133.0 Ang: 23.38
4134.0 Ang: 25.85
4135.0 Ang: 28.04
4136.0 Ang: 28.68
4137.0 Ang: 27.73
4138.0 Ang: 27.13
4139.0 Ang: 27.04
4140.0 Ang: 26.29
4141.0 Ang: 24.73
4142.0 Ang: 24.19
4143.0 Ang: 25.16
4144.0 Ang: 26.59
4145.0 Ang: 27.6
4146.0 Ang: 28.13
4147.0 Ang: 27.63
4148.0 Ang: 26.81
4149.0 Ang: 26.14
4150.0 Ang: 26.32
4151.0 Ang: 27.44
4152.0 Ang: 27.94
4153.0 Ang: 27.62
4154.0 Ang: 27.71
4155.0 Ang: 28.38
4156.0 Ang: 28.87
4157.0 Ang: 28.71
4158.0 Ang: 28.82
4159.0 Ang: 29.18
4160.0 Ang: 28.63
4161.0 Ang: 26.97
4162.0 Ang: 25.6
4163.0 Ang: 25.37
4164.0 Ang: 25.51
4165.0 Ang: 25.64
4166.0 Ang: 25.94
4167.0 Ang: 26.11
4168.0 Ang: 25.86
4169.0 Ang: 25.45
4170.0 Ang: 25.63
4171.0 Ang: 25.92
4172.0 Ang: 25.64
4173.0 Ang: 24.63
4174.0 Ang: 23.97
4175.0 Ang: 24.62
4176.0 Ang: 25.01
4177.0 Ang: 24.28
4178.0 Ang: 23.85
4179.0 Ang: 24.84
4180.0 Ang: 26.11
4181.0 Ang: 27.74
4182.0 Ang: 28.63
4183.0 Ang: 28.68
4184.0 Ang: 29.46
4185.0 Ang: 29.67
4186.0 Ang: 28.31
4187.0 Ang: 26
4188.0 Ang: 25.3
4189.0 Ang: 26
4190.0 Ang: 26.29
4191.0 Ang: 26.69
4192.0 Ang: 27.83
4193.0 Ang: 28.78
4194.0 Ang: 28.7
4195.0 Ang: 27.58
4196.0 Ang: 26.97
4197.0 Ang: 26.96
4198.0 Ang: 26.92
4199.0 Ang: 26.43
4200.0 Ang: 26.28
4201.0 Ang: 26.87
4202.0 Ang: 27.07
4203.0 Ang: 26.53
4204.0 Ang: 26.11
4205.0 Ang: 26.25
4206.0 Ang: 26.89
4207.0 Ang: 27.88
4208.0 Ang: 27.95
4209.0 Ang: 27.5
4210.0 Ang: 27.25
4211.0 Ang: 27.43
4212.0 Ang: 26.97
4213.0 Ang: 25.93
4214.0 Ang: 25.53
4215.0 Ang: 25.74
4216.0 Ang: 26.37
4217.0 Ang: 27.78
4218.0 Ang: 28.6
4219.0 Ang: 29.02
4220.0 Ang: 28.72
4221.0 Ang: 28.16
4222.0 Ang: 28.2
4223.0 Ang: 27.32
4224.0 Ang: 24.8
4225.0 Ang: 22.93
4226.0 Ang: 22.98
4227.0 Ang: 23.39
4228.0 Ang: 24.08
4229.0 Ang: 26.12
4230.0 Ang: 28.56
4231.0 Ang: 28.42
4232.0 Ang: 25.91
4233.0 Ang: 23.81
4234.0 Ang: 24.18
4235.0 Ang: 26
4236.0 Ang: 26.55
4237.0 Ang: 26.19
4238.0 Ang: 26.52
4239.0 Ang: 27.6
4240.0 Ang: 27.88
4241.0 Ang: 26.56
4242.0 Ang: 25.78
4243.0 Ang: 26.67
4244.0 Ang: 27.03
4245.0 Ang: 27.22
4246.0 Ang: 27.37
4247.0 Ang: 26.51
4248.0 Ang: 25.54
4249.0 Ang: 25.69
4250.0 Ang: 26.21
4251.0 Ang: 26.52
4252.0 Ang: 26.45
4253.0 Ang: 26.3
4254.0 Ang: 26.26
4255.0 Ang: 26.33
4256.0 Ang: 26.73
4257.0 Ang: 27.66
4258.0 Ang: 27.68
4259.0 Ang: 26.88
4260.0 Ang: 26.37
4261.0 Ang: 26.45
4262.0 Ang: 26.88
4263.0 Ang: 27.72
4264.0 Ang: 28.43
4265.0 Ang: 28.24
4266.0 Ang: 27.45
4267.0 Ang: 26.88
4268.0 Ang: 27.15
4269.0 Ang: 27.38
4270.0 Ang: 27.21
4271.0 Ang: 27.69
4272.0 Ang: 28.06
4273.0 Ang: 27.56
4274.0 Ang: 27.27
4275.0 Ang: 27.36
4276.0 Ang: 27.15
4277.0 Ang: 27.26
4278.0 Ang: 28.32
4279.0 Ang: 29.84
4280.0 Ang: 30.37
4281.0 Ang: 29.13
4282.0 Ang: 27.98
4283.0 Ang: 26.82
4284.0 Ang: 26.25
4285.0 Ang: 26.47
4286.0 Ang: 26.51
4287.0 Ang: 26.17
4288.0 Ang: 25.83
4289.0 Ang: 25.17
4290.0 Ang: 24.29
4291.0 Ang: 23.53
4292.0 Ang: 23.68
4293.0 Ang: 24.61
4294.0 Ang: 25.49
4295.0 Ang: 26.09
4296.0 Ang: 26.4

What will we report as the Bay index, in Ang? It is 4248.0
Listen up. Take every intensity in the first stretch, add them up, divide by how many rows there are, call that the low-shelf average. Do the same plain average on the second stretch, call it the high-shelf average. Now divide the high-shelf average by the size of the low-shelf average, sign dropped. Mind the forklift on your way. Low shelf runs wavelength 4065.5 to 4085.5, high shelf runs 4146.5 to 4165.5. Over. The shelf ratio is 1.07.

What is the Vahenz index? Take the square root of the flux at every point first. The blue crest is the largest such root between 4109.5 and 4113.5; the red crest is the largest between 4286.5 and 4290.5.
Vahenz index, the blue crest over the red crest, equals 0.95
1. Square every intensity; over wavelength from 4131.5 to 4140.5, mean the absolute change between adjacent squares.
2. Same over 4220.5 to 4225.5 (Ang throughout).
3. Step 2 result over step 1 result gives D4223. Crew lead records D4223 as 1.2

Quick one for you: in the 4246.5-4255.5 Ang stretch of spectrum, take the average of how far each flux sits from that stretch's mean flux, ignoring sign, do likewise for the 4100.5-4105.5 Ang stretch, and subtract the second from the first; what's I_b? -2.8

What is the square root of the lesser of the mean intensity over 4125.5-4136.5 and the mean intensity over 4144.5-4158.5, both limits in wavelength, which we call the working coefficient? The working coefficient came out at 5.02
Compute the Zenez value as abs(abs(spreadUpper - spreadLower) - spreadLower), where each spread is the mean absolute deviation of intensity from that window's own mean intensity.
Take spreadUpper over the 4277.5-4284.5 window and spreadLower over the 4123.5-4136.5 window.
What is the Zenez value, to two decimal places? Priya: 1.19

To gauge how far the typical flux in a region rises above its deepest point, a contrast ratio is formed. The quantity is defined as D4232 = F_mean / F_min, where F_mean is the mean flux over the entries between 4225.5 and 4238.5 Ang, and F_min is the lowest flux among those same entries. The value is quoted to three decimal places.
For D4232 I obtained 1.114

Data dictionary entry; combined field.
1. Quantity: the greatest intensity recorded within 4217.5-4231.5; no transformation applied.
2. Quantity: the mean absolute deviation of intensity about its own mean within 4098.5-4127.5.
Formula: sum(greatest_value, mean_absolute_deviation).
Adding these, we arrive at 31.0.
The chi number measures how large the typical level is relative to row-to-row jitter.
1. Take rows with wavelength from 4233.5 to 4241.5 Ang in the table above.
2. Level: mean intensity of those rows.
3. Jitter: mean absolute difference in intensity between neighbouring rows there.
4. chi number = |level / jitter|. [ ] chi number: 32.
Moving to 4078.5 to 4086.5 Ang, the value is 23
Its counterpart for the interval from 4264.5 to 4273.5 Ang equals 65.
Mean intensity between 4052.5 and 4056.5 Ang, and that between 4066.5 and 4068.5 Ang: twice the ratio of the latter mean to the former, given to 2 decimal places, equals 2.12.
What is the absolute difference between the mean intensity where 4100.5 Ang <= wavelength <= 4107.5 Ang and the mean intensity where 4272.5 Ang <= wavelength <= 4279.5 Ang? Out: 2.0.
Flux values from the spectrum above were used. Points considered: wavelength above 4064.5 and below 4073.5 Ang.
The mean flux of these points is 25.4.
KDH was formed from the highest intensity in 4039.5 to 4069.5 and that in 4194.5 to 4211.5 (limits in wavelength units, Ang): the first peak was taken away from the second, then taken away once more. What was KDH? -30.8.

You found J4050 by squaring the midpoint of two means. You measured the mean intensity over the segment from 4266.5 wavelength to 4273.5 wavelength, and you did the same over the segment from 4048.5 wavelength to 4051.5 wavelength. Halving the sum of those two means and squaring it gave 750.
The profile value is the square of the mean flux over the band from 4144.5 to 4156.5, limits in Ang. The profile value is 759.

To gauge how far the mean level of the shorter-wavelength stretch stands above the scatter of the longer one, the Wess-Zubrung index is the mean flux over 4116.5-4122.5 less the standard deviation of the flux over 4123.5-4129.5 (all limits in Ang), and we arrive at 24.7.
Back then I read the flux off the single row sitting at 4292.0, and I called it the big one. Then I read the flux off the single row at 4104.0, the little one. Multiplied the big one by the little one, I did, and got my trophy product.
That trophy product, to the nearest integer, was 568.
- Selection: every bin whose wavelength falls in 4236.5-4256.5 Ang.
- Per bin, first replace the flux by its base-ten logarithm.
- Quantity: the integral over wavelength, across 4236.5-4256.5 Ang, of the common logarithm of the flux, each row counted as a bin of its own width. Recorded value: 28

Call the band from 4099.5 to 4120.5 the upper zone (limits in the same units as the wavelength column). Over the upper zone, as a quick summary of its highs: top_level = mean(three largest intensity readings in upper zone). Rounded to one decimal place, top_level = 29.8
